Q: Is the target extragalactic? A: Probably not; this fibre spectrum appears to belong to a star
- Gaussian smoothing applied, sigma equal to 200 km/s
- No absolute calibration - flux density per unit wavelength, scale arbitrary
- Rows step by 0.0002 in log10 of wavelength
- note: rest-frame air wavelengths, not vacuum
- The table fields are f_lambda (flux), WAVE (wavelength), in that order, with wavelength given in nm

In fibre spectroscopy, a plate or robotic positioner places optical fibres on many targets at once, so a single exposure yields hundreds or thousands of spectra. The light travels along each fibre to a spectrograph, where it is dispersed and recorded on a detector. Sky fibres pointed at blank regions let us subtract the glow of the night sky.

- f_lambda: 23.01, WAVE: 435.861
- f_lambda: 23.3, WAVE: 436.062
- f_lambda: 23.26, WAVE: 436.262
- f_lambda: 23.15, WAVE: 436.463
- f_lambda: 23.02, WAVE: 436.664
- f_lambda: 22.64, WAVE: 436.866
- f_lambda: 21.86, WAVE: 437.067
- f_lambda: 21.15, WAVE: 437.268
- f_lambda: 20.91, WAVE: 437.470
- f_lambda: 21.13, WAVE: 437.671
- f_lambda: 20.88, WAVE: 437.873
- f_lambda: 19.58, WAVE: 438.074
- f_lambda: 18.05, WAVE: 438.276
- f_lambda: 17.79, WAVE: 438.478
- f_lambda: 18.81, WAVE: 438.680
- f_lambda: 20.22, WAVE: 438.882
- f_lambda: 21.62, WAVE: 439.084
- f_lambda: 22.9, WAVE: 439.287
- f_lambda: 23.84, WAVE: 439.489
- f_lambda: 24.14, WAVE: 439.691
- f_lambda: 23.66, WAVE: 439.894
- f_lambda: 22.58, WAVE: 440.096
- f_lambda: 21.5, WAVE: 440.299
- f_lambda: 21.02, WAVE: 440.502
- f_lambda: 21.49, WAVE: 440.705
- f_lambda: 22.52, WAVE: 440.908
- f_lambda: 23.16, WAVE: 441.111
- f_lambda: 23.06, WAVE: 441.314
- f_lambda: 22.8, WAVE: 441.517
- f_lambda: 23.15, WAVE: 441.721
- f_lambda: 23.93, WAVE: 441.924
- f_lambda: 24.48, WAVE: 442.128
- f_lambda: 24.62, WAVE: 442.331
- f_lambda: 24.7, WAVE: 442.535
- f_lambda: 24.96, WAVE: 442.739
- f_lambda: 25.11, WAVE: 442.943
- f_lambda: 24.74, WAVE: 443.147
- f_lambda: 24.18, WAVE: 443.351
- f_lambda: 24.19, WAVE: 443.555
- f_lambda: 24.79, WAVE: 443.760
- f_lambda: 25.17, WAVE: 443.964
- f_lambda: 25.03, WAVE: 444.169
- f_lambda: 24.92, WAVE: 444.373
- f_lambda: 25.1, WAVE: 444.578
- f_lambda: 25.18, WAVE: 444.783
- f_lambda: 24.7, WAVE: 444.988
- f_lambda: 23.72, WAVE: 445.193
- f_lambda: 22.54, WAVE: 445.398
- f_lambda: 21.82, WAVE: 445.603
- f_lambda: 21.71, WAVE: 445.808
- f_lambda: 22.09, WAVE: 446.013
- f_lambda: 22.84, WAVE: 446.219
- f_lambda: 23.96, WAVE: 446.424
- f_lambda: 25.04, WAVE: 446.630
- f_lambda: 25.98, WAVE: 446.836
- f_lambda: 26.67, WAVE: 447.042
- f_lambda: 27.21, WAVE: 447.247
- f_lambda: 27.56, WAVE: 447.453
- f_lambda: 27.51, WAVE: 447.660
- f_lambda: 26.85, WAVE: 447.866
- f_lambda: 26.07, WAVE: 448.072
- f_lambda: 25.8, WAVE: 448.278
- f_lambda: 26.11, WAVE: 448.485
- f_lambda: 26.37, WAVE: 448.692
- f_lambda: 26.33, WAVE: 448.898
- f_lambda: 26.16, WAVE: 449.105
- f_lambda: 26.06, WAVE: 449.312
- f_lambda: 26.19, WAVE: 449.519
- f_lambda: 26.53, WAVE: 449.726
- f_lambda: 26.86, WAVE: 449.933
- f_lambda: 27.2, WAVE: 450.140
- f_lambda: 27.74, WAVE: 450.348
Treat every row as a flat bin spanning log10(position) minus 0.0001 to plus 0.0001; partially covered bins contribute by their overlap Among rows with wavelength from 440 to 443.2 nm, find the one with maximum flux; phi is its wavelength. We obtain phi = 442.943 nm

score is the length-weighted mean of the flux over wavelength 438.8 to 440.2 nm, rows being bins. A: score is 22.7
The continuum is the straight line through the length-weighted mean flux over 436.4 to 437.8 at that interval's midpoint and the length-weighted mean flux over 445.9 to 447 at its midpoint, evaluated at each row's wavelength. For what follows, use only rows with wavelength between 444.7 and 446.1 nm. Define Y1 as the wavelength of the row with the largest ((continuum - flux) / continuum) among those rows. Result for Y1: 445.808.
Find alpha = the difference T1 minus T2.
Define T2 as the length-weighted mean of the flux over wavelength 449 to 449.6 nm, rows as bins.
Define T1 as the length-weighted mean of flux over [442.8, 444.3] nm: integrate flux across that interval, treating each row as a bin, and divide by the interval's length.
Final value -1.4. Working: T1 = 24.8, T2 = 26.1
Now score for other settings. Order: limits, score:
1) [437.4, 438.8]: 19.6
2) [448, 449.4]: 26.1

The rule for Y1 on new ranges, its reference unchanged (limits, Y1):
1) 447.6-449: 448.278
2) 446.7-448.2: 448.072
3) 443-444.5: 443.555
